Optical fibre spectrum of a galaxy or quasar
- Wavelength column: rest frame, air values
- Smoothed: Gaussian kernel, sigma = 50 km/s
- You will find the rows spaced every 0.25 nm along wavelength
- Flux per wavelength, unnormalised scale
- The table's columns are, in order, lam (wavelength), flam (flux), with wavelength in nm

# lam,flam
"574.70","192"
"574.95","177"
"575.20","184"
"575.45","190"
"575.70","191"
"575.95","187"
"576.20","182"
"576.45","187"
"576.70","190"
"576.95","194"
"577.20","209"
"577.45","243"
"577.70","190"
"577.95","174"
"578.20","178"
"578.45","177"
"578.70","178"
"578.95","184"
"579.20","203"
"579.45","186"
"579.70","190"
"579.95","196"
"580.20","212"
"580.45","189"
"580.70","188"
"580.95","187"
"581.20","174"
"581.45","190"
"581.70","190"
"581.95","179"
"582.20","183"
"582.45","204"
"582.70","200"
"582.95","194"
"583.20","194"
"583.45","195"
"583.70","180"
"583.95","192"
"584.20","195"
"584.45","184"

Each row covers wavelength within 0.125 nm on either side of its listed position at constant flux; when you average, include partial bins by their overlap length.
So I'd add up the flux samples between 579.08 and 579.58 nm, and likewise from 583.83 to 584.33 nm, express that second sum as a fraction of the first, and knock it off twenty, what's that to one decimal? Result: 19.0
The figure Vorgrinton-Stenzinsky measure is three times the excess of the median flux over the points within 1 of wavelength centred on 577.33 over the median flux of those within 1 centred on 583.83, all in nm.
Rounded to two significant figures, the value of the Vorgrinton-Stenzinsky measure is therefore 24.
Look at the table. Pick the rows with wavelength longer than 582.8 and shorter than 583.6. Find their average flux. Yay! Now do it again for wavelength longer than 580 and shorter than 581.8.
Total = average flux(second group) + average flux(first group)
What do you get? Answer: 384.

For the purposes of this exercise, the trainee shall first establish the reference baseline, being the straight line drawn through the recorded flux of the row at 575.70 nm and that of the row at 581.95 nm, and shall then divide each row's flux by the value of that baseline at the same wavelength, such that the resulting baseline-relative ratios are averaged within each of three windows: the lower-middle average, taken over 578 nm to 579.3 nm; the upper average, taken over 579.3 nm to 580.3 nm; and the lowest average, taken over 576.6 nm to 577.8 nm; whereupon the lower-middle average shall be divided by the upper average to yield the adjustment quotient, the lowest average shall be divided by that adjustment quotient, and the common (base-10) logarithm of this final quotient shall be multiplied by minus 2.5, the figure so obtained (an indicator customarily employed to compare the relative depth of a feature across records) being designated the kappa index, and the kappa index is -0.18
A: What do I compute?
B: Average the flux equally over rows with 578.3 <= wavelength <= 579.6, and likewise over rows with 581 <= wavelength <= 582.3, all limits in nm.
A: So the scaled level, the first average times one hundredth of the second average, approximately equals 340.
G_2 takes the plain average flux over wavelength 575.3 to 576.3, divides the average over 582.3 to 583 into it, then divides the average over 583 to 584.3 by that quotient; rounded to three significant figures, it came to 203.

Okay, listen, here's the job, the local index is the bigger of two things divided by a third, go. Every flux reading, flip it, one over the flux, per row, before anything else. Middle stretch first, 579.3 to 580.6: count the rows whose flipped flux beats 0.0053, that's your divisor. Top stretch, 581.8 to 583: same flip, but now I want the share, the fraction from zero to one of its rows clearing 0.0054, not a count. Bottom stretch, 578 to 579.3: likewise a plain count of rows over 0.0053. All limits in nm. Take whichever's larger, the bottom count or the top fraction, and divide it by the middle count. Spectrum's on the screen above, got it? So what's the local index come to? 4.0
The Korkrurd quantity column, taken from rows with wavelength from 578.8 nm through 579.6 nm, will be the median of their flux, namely 186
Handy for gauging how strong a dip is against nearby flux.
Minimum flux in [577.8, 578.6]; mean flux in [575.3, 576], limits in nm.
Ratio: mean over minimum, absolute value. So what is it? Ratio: 1.09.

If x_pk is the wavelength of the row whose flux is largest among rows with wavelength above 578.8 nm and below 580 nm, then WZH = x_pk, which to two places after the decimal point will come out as 579.20 nm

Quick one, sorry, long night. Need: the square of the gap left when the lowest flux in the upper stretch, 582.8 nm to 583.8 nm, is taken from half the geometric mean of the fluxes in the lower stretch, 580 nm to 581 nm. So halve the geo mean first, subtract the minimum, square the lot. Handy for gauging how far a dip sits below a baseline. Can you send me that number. 6911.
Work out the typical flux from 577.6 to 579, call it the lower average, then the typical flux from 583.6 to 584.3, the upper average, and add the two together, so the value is 369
